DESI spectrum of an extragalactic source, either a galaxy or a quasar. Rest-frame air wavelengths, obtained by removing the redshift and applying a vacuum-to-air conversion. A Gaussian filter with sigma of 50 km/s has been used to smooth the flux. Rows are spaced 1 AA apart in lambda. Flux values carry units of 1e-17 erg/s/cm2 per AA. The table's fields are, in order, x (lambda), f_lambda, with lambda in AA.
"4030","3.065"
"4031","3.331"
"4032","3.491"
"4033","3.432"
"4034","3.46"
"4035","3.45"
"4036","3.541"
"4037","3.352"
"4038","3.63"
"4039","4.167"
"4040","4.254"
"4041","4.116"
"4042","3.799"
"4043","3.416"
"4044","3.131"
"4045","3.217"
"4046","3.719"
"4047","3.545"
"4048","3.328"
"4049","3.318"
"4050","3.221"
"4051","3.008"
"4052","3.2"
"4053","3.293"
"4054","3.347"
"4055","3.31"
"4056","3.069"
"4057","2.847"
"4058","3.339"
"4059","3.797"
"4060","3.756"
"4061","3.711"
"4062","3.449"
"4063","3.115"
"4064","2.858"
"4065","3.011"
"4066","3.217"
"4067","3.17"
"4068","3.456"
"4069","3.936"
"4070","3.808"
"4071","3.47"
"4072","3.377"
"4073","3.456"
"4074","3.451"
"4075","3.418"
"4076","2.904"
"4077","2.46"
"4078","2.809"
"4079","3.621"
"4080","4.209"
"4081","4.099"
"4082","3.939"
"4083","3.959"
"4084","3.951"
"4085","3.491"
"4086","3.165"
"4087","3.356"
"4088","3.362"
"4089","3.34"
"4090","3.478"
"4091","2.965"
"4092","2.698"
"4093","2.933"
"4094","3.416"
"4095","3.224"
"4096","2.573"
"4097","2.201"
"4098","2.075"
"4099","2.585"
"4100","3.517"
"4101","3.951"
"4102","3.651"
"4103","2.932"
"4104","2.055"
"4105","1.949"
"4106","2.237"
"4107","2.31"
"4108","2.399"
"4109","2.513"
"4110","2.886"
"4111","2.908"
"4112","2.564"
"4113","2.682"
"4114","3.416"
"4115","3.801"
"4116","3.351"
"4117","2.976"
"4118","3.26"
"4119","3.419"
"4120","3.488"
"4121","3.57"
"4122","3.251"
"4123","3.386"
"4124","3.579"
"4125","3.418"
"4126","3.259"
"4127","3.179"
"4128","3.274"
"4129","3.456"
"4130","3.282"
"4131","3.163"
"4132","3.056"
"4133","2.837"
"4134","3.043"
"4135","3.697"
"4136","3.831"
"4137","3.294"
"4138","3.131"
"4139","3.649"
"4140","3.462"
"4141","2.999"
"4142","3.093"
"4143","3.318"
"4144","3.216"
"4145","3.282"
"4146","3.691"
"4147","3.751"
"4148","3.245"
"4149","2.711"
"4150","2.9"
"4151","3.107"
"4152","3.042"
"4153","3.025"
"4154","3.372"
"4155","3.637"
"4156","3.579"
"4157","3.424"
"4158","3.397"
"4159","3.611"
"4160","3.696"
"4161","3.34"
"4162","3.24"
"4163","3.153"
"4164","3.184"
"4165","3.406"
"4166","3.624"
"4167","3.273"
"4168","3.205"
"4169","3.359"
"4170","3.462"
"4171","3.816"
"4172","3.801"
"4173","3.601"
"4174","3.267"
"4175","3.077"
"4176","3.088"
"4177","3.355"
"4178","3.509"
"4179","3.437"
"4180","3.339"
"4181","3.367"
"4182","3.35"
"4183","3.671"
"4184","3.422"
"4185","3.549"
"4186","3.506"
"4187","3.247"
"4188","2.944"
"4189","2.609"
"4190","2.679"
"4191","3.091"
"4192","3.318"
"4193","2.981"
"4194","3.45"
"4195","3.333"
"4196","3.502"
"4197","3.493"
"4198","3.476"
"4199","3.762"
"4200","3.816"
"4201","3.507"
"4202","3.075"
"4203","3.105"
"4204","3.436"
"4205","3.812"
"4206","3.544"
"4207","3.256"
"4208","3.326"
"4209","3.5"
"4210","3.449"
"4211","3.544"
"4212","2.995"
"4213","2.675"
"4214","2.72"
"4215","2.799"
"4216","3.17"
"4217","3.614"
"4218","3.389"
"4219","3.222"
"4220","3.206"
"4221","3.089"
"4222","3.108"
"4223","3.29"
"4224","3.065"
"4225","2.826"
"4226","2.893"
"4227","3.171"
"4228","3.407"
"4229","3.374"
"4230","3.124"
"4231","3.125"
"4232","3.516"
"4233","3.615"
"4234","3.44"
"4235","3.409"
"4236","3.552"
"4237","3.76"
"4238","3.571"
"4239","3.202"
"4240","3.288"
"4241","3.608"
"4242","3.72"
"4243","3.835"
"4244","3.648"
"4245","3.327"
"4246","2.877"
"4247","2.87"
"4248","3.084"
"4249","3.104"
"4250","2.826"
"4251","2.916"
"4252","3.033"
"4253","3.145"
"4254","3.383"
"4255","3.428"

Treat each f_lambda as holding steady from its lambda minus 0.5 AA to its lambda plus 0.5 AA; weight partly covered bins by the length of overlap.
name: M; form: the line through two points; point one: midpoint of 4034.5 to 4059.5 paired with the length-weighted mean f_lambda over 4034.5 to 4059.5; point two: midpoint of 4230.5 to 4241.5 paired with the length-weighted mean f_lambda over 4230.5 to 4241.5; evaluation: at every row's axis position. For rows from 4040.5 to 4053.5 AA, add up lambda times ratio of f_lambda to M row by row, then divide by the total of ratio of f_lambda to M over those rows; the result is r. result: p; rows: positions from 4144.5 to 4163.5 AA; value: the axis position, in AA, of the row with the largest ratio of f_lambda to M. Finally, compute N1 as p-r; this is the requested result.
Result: 100.2 AA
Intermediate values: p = 4147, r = 4046.8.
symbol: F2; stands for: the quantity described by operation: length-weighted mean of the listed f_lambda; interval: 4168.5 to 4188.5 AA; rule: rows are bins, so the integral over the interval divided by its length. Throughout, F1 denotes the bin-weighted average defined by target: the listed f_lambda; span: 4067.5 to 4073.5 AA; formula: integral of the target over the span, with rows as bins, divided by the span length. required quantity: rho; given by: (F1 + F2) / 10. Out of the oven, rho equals 0.70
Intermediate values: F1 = 3.58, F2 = 3.41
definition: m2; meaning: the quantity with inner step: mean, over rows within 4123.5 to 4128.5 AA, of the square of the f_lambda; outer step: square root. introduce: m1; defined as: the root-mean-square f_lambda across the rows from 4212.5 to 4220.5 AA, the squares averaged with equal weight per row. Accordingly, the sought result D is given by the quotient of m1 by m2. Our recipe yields 0.93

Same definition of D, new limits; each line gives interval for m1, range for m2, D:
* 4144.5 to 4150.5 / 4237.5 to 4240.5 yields 0.98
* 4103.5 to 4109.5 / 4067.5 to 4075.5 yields 0.63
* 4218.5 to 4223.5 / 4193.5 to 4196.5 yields 0.93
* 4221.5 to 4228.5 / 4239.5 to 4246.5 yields 0.89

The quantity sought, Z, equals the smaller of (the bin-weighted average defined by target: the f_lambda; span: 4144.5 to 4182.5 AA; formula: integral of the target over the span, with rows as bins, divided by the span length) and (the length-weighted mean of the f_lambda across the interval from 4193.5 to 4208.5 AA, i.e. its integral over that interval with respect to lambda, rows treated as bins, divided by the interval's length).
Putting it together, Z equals 3.36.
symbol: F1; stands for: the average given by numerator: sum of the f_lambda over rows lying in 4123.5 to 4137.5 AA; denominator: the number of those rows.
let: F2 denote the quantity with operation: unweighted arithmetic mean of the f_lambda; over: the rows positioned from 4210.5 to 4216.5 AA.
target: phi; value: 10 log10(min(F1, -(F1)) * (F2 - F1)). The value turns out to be 0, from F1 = 3.31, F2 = 2.98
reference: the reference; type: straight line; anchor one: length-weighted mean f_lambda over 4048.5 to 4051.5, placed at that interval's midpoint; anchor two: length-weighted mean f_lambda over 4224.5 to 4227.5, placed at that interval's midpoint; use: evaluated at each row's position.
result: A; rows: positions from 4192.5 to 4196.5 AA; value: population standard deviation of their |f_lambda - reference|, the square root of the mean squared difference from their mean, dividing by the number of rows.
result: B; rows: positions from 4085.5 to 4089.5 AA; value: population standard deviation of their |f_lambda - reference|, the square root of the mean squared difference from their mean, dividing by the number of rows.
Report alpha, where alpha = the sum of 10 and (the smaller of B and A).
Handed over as 10.1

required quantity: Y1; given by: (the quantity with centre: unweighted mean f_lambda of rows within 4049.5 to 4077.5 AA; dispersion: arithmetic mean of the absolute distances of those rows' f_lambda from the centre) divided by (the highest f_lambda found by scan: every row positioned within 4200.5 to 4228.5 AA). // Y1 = 0.067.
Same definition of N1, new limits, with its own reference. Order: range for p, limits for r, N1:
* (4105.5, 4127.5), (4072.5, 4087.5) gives 34.8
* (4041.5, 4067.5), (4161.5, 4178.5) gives -128.0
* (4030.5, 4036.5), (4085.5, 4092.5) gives -52.9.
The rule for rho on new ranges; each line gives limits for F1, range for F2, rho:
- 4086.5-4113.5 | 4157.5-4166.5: 0.62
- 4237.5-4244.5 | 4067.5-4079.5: 0.69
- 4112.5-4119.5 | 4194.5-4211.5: 0.67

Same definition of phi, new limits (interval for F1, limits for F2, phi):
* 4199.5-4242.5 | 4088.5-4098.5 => 1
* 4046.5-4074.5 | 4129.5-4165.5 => -8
